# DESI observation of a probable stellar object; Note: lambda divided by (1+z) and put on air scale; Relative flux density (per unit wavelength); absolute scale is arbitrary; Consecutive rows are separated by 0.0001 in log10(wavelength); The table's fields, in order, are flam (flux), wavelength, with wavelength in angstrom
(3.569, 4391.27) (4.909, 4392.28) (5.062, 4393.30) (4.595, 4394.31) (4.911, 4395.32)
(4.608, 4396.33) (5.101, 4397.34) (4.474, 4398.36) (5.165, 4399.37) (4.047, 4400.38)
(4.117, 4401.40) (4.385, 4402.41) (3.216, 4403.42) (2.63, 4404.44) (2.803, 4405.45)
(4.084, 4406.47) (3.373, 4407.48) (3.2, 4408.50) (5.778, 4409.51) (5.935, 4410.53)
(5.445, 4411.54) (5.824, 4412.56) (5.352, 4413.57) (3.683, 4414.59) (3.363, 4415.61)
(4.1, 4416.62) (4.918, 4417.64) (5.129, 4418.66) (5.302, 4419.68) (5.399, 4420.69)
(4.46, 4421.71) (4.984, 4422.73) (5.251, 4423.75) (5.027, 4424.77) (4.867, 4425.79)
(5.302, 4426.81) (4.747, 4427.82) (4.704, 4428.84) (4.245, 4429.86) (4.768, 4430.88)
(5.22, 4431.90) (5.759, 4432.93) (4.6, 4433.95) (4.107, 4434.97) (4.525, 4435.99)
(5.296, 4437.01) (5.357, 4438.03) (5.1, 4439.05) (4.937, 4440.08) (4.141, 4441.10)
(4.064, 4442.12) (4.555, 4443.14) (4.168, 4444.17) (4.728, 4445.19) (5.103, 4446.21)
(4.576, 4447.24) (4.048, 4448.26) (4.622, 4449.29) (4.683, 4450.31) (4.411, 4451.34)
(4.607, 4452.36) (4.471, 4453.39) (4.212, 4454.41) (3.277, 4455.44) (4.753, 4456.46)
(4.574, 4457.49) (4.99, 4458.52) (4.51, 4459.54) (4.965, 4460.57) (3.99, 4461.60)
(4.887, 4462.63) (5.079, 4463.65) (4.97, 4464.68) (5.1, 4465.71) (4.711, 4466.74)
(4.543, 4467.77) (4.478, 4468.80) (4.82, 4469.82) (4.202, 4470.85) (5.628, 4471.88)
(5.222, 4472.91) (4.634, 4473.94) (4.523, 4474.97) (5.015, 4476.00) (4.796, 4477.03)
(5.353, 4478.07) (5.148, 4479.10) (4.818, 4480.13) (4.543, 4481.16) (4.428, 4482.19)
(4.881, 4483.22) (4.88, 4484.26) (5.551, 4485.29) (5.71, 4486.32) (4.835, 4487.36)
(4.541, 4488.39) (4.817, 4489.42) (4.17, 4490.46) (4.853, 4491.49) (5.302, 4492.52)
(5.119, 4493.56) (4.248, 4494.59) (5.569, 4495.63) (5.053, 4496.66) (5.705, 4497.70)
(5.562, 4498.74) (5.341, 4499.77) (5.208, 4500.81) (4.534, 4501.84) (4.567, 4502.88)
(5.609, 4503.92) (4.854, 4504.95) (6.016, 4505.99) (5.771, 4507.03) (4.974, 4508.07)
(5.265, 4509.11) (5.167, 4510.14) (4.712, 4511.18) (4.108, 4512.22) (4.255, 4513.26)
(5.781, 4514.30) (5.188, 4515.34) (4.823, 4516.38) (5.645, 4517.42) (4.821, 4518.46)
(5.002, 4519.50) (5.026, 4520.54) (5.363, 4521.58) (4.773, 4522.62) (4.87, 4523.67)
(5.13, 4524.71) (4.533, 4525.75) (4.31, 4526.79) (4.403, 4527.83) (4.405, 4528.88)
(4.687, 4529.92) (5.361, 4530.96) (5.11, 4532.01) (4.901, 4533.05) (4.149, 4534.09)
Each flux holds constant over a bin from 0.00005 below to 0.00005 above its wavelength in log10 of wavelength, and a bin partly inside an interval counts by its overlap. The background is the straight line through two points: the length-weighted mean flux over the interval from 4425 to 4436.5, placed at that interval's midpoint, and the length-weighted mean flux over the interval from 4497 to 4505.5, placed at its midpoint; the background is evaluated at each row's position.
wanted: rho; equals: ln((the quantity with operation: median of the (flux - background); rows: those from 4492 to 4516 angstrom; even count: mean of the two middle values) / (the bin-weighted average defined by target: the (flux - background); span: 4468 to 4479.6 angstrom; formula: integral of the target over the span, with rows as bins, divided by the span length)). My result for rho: -2.4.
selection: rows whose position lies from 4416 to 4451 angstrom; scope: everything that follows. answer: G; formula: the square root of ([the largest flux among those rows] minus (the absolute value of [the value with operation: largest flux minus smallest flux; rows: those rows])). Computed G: 2.01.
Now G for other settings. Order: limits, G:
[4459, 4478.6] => 2.00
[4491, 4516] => 2.03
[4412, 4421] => 1.83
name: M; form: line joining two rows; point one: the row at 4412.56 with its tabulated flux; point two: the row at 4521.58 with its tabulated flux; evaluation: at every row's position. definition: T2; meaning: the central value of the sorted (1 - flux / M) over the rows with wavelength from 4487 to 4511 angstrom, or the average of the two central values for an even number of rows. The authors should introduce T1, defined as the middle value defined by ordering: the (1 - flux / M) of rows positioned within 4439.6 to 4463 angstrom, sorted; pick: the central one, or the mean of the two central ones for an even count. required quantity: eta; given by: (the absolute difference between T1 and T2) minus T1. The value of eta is -0.07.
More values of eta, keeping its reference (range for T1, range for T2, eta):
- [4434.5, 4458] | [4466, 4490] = -0.13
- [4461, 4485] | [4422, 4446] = -0.09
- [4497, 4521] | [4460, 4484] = 0.04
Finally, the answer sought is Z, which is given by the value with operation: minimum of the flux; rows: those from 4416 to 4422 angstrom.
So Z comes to 4.1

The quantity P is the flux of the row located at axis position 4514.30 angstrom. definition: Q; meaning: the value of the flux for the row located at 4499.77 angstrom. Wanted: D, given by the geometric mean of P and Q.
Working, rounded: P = 5.781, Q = 5.341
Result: 5.6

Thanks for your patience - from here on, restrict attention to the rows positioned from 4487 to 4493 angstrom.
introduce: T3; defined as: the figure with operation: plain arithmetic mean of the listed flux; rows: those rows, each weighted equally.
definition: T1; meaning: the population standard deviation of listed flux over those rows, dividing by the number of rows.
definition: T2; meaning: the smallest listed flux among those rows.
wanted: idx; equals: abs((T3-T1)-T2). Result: 0.24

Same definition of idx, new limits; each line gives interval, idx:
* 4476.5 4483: 0.10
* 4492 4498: 0.45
